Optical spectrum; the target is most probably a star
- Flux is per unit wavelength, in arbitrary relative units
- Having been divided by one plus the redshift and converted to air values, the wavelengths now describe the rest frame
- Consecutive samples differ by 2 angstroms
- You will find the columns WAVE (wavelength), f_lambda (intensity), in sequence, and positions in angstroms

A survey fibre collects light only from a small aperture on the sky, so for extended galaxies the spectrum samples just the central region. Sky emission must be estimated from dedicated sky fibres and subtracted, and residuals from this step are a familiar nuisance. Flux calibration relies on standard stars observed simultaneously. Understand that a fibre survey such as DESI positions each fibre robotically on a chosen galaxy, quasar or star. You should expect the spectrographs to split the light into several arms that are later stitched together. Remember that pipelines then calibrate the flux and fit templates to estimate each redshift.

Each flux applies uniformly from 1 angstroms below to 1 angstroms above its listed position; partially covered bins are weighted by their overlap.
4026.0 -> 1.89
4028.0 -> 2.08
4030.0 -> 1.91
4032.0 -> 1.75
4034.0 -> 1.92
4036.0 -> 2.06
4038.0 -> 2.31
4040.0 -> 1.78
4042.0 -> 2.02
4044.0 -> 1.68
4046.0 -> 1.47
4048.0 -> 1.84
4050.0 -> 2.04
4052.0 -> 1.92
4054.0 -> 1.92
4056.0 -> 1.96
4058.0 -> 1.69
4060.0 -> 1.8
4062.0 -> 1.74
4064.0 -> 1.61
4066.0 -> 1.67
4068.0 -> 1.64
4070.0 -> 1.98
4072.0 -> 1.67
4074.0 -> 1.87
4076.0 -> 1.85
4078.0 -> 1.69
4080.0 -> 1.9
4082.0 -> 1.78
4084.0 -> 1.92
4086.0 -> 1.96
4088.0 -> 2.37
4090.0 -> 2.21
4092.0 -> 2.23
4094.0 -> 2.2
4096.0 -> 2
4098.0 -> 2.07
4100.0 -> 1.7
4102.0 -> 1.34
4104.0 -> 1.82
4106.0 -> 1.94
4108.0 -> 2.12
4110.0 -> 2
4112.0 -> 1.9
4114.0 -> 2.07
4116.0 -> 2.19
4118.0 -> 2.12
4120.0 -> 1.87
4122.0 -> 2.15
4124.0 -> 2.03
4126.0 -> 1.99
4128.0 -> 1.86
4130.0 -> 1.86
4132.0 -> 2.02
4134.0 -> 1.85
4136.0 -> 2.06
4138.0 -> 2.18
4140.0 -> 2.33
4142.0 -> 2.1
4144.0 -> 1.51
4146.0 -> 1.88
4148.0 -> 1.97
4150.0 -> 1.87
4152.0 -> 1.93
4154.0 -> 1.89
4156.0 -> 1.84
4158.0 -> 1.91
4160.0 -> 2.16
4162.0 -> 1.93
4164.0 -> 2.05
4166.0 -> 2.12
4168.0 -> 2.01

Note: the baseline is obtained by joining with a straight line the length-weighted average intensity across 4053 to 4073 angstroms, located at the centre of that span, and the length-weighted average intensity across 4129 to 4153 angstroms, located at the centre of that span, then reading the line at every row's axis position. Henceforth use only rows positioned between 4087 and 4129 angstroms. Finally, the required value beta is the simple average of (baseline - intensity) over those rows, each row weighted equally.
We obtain -0.13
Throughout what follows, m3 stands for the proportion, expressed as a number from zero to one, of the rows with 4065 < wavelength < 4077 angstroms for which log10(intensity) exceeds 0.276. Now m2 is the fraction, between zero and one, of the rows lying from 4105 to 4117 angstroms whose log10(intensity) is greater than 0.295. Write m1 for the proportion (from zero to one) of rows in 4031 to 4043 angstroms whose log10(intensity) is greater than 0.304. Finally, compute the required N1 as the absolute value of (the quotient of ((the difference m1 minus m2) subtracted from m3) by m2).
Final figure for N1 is 0.5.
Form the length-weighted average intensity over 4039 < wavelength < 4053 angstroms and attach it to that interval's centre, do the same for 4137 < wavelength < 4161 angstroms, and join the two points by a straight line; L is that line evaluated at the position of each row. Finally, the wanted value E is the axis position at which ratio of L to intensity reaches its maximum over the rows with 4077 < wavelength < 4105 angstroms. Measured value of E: 4102.0 angstroms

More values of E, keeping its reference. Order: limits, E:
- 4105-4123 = 4120.0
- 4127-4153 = 4144.0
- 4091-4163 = 4102.0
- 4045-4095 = 4046.0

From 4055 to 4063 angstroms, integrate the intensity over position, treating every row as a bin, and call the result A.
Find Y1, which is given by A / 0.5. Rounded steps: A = 14.4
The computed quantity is 28.8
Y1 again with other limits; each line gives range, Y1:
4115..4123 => 33.3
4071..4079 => 28.3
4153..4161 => 31.2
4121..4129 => 32.1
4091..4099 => 34.0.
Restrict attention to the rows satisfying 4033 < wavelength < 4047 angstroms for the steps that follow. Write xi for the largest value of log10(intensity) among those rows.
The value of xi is 0.36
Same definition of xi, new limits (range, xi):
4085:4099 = 0.37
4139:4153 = 0.37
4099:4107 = 0.29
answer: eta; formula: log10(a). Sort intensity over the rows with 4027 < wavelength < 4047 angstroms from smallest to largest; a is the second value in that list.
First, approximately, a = 1.68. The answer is 0.23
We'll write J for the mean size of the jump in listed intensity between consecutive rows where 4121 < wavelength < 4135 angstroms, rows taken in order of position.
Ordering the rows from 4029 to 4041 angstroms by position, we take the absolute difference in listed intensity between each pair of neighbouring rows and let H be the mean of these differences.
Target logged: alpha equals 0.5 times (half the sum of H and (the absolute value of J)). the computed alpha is 0.088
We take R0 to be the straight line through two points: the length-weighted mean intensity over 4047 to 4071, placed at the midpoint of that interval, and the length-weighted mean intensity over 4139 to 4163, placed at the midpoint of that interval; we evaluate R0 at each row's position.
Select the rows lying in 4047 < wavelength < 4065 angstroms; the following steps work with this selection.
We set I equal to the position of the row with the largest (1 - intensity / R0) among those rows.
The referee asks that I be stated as 4064.0 angstroms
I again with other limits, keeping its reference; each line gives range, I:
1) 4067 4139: 4102.0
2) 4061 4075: 4064.0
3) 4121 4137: 4134.0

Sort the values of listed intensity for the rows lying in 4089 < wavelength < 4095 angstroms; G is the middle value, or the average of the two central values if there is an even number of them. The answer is 2.2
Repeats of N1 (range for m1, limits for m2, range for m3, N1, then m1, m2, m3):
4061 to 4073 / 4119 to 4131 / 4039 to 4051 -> 1.7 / 0.0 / 0.50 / 0.3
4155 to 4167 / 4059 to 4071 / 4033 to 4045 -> 2.0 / 0.5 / 0.17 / 0.7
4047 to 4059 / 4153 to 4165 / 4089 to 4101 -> 3.0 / 0.2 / 0.33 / 0.8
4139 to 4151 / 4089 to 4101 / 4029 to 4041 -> 1.4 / 0.3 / 0.83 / 0.7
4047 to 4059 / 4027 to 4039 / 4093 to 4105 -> 1.7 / 0.2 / 0.50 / 0.5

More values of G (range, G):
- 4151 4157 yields 1.9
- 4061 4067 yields 1.7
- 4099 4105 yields 1.7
